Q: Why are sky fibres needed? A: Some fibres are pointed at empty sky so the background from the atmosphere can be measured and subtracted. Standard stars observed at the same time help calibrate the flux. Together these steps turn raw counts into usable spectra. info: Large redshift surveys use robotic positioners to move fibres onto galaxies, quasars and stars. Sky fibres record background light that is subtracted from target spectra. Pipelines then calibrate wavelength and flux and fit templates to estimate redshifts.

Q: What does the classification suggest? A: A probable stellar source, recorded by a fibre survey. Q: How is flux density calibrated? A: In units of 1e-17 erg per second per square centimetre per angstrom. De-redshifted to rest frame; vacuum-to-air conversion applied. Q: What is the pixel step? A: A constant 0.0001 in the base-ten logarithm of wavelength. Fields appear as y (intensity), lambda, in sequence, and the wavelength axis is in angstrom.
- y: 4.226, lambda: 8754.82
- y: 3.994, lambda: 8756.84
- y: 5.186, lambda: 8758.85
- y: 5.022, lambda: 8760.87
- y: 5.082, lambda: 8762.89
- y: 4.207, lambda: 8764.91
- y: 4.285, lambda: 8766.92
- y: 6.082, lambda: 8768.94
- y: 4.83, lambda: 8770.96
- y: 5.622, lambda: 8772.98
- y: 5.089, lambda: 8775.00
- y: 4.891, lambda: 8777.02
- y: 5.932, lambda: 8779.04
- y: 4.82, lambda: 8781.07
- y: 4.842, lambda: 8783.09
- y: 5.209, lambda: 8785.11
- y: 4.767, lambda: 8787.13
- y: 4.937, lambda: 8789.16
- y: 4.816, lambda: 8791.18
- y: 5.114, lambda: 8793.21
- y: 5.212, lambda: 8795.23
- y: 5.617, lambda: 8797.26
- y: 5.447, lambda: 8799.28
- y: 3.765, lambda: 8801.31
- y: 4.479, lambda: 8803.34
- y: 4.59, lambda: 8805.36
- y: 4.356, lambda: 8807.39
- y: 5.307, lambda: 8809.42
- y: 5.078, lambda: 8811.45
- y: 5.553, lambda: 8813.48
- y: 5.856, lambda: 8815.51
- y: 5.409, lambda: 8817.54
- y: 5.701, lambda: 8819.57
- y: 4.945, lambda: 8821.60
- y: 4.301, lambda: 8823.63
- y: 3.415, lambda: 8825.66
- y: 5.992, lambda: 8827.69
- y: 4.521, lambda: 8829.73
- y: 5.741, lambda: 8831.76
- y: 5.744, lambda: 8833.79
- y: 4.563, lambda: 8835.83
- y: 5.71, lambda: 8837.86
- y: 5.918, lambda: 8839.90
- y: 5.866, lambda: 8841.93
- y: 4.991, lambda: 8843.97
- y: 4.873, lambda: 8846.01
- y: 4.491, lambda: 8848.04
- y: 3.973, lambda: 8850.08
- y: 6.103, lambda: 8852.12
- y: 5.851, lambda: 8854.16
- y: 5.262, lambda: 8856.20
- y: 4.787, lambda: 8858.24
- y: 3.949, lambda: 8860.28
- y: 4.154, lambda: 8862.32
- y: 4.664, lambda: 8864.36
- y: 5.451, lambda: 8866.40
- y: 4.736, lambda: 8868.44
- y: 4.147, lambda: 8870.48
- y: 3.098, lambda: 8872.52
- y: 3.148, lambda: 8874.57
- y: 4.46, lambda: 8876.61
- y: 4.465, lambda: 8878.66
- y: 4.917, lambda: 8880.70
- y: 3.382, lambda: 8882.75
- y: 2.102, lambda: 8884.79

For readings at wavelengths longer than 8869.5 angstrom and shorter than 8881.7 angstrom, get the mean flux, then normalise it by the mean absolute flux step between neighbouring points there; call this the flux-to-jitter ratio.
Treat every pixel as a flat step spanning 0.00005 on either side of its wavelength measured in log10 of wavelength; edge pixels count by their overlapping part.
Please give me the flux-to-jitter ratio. 7.0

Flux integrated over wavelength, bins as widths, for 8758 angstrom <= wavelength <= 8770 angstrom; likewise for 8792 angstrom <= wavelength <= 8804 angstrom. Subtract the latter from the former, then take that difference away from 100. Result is 100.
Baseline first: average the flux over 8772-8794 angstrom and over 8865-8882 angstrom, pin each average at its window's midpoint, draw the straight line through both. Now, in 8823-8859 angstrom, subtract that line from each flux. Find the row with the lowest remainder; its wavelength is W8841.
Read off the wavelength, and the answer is 8825.66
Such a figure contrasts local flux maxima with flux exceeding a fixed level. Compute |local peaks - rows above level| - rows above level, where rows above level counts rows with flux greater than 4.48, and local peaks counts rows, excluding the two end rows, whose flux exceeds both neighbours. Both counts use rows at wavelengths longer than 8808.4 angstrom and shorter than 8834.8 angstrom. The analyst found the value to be -3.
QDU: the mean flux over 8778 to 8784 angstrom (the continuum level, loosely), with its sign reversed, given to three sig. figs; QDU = -5.20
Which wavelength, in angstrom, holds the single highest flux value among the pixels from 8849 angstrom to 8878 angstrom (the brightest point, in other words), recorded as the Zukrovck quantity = 8852.12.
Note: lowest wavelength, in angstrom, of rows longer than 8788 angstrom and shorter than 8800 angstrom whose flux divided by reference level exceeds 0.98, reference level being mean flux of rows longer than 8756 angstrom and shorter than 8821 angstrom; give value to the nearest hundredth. 8789.16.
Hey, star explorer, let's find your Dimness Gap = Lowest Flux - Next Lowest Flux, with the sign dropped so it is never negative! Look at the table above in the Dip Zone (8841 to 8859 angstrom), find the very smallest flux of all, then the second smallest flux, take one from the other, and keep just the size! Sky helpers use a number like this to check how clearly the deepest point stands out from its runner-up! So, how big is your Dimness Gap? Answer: 0.52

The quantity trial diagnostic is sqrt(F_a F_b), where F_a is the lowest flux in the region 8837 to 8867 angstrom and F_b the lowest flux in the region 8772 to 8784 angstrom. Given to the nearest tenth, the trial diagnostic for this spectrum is 4.4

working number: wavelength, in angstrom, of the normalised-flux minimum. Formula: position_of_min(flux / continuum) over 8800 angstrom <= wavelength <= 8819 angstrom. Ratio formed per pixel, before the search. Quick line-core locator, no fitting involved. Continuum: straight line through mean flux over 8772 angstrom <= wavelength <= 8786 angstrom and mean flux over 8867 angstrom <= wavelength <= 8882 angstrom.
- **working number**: 8801.31 angstrom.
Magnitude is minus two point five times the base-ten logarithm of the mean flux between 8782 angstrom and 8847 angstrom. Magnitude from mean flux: -1.77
